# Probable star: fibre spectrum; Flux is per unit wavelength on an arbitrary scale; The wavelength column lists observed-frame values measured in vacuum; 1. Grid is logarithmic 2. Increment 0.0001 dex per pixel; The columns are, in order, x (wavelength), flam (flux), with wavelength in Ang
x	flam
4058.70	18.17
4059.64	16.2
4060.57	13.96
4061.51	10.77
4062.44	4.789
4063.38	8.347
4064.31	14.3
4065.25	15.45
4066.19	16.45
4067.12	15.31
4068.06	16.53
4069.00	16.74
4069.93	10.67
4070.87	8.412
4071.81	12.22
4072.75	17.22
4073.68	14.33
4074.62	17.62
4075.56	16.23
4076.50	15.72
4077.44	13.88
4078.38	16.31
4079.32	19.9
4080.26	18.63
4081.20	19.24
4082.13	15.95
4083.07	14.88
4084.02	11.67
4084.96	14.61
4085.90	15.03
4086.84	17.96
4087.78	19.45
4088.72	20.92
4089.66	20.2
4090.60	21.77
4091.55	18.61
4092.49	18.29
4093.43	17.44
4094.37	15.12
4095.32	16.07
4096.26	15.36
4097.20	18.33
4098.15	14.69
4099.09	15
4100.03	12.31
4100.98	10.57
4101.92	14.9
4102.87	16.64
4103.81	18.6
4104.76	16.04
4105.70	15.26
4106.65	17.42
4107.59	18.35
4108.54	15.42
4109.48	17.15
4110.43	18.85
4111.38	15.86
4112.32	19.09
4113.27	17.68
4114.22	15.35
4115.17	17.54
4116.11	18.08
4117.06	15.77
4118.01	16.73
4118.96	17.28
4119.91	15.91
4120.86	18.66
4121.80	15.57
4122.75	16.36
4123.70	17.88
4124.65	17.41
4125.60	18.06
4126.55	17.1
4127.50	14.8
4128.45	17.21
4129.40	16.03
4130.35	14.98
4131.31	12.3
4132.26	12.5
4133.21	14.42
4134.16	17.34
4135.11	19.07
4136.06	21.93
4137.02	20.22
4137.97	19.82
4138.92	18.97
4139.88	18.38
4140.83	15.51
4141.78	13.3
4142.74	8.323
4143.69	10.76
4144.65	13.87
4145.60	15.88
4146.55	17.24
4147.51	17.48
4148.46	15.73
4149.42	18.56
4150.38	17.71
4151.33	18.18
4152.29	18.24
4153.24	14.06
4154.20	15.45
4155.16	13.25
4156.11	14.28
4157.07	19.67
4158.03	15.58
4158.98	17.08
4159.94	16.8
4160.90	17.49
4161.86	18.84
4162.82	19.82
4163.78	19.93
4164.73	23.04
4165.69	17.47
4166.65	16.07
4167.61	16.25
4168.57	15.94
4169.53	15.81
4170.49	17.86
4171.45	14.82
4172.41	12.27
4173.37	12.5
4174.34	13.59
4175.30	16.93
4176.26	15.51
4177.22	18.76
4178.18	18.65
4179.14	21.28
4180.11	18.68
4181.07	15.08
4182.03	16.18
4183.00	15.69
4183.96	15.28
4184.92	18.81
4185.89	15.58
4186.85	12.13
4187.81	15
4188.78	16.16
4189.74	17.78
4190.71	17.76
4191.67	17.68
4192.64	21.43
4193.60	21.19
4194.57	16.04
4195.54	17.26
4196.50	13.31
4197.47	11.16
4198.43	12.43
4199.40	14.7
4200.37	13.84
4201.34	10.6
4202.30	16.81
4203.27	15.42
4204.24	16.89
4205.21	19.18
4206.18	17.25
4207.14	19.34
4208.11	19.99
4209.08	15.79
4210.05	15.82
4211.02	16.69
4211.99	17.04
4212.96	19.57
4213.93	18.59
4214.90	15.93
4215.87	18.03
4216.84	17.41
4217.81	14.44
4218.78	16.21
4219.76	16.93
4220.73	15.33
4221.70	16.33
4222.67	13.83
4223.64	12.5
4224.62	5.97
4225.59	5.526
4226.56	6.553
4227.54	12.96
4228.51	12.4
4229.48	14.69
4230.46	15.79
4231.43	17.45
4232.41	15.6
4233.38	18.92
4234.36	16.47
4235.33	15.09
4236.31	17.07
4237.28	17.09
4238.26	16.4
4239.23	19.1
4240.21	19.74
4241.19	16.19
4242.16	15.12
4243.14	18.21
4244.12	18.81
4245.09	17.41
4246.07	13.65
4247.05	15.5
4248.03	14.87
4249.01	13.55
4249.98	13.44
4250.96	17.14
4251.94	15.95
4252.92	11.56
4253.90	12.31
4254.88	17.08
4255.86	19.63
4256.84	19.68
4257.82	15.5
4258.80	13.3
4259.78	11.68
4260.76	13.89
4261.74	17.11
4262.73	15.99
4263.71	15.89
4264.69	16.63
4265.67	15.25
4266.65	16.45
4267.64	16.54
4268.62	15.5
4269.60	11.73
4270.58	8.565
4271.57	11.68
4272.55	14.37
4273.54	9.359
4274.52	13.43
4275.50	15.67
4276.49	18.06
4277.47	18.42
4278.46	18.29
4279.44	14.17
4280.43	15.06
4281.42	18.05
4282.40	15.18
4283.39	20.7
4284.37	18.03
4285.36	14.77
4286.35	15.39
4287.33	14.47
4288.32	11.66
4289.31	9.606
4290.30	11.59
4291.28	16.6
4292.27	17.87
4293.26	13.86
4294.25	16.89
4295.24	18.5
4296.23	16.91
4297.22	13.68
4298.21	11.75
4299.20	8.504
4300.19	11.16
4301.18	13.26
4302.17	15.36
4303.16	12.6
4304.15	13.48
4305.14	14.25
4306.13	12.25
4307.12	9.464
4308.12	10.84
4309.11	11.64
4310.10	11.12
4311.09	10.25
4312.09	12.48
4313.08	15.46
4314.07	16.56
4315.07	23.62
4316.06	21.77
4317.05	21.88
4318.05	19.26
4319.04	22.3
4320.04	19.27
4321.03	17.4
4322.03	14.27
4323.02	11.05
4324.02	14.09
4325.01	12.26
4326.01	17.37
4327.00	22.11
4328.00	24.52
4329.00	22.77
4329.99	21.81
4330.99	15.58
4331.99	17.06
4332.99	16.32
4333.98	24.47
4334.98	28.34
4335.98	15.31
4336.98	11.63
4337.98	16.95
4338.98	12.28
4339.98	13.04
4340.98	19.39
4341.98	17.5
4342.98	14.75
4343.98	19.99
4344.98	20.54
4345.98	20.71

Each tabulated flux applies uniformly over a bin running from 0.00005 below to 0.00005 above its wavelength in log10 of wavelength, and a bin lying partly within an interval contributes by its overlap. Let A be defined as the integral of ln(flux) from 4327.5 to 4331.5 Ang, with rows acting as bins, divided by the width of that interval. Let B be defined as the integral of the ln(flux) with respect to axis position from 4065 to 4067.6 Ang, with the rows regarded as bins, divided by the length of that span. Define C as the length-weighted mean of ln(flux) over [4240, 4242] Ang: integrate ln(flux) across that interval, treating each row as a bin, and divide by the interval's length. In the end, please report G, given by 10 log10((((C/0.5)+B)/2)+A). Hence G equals 8.61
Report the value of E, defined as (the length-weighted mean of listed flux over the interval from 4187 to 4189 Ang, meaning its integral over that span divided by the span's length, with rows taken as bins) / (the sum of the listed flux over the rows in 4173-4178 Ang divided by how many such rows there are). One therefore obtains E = 0.97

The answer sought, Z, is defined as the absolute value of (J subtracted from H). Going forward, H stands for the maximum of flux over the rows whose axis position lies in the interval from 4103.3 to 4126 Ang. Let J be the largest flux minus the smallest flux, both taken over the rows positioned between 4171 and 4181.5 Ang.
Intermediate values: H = 19.09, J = 9.0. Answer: 10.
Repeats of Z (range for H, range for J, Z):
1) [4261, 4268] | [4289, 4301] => 7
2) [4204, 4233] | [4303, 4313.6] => 14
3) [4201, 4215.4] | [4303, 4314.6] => 13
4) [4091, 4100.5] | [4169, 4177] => 13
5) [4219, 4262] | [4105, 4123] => 16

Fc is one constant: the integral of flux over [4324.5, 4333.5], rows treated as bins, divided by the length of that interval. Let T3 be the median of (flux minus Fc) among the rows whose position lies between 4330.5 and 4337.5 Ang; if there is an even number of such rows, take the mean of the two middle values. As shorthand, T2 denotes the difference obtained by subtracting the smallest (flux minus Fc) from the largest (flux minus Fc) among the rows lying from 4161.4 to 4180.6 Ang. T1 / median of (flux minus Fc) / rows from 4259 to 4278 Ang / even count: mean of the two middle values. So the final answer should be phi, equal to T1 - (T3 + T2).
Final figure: -12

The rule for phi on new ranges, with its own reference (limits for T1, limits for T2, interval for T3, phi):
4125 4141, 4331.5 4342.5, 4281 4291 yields -14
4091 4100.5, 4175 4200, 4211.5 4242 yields -11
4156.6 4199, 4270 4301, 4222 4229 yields -8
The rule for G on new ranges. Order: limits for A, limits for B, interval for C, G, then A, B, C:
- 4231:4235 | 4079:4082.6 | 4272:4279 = 8.45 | 2.83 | 2.91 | 2.71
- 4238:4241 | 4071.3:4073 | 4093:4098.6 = 8.45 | 2.90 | 2.63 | 2.78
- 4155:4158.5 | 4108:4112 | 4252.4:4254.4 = 8.23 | 2.76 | 2.83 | 2.48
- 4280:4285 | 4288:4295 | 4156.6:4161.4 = 8.46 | 2.85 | 2.63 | 2.85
